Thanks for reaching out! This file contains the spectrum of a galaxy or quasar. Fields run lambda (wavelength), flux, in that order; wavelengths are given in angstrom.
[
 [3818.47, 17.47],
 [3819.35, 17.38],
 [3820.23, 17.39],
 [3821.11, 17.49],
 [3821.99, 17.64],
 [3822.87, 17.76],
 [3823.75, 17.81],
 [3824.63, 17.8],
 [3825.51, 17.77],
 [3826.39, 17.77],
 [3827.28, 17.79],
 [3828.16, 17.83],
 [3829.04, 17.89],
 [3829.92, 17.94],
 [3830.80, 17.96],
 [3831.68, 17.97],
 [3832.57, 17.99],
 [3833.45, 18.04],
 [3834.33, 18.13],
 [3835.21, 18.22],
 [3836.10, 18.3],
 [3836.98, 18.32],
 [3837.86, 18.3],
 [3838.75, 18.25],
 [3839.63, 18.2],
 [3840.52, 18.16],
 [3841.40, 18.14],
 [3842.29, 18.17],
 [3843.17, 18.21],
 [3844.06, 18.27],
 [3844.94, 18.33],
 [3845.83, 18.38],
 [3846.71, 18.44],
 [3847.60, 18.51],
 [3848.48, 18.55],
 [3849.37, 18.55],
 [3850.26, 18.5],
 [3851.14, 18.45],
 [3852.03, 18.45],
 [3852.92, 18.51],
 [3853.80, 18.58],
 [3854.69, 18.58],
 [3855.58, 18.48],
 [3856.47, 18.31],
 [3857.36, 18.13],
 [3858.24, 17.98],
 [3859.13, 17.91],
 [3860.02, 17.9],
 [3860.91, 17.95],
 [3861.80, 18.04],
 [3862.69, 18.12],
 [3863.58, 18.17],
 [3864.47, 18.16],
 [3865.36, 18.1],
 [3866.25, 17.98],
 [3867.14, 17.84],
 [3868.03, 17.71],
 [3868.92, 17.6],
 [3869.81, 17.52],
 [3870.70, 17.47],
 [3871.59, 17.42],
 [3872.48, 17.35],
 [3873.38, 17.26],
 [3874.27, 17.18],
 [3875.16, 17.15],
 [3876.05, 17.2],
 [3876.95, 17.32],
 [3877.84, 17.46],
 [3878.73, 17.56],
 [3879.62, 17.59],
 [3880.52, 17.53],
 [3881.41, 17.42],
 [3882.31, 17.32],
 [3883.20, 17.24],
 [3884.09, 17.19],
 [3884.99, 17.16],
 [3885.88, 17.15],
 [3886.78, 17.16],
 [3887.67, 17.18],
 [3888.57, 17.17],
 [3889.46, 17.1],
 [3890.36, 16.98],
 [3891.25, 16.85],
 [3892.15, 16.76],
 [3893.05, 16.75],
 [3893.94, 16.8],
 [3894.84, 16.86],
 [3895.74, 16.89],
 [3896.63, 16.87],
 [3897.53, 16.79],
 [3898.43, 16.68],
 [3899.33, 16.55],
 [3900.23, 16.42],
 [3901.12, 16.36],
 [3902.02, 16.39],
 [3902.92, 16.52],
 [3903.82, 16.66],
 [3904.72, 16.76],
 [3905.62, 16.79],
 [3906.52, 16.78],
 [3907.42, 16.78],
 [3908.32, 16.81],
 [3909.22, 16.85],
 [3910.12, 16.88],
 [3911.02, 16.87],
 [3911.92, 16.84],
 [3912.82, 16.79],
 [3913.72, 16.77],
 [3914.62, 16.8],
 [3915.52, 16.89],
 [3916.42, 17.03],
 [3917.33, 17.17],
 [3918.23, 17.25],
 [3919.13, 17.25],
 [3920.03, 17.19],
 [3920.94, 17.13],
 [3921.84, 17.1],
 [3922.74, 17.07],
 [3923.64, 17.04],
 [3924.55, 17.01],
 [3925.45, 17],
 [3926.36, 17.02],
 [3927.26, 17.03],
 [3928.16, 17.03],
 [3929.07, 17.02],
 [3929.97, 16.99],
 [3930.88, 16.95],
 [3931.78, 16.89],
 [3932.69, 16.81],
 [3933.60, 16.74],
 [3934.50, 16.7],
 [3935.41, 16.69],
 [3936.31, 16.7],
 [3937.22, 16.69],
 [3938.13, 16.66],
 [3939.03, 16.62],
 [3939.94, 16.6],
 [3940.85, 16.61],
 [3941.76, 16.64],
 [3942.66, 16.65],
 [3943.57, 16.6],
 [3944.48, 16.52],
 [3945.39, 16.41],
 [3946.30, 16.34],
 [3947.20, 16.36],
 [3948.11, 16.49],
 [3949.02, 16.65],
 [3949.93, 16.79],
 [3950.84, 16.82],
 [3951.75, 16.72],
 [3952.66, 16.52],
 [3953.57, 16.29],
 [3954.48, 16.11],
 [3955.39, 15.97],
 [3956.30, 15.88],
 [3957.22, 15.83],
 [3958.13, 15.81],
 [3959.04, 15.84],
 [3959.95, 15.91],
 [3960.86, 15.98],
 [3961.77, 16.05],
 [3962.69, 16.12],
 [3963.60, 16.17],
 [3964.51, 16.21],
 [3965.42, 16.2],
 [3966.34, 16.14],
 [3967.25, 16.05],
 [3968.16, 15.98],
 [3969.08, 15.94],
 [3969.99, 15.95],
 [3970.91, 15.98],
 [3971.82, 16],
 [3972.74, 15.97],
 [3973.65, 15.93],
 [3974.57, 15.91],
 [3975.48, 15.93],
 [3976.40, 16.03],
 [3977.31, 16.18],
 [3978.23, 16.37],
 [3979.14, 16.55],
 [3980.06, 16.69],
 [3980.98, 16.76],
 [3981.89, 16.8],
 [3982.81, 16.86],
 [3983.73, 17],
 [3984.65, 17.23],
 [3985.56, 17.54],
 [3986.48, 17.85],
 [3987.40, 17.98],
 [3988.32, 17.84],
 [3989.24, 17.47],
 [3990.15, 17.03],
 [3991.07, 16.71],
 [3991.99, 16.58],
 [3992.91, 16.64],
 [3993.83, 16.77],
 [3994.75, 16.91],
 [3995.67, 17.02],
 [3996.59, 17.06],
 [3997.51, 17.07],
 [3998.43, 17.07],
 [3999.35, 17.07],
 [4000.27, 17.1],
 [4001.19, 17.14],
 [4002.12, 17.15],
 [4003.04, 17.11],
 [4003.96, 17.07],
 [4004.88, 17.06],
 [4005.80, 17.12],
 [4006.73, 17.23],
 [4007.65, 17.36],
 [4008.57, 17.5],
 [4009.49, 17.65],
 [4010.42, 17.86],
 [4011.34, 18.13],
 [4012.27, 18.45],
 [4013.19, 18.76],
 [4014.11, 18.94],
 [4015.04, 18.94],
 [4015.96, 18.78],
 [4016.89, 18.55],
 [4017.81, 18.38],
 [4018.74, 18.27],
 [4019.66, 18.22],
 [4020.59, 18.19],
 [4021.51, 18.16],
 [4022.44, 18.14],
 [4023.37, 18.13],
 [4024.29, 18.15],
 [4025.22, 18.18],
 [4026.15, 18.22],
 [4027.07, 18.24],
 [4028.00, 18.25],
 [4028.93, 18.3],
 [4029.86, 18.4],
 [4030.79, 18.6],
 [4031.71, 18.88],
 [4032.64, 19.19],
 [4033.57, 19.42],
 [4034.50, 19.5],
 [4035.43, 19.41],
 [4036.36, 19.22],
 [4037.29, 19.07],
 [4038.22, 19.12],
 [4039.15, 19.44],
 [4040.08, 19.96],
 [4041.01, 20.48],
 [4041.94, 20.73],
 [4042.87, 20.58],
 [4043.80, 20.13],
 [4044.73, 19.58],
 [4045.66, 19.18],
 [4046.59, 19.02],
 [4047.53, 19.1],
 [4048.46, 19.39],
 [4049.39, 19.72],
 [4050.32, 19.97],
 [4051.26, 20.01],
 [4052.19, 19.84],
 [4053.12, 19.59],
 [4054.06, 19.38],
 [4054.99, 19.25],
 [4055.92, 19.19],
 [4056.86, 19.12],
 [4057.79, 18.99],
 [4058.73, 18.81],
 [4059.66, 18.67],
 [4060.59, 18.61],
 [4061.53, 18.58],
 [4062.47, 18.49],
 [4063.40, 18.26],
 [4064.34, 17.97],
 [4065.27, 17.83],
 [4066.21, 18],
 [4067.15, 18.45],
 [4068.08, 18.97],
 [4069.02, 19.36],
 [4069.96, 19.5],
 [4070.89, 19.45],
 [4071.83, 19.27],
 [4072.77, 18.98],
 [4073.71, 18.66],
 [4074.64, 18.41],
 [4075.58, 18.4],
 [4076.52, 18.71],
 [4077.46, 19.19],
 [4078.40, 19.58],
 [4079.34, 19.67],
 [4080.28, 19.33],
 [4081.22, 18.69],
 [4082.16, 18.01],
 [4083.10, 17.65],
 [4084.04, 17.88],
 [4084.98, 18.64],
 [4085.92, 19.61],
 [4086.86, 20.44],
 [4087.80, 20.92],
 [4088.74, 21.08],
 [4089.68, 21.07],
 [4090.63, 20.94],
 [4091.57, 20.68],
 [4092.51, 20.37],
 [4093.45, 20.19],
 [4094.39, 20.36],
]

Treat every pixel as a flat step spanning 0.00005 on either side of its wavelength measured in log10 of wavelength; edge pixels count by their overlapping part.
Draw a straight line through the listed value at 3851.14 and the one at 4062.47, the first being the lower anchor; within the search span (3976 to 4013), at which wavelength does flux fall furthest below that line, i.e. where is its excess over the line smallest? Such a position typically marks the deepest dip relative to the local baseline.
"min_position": 3976.40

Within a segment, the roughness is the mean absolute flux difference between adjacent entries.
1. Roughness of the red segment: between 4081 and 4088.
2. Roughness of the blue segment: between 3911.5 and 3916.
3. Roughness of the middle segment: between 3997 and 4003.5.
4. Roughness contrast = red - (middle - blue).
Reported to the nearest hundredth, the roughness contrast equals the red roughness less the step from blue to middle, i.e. 0.64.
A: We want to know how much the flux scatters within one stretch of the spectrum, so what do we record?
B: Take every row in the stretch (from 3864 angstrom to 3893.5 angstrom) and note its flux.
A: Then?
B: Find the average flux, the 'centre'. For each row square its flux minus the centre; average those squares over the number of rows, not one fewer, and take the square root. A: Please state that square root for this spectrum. 0.34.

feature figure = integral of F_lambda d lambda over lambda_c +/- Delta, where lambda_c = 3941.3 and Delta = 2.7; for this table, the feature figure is 90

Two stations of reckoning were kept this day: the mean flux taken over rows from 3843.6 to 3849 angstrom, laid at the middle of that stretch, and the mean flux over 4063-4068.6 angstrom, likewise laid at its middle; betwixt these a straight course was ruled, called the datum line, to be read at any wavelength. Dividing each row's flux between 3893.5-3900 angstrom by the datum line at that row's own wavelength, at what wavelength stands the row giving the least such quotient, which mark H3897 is 3899.33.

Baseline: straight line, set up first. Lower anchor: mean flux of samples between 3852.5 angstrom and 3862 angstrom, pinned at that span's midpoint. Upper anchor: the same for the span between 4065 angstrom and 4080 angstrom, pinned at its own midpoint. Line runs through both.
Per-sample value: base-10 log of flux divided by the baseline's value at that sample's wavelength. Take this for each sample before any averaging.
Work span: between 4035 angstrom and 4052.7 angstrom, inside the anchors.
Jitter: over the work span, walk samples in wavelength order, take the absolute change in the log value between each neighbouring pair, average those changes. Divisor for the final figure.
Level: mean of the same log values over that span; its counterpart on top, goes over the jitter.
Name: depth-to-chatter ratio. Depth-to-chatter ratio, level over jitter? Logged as 3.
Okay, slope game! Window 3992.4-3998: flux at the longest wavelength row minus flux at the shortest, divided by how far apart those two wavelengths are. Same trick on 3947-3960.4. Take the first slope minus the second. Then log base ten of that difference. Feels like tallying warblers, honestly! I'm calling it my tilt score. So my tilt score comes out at -0.89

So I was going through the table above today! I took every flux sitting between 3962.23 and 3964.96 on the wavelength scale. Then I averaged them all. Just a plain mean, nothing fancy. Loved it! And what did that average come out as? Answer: 16.2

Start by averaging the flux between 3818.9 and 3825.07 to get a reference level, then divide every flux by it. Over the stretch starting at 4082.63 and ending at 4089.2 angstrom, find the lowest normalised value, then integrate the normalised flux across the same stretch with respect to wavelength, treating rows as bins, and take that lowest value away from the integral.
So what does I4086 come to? 6.3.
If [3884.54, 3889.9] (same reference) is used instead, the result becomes 4.3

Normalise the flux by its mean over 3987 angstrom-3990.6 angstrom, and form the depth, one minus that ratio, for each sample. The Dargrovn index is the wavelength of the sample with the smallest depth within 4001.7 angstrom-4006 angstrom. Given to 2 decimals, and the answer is 4002.12 angstrom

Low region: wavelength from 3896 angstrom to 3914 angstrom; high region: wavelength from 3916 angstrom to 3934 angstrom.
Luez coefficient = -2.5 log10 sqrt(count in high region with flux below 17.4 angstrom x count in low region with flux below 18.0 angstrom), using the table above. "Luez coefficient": -3.25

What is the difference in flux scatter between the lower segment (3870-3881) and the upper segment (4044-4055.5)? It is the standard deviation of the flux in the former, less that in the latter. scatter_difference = -0.2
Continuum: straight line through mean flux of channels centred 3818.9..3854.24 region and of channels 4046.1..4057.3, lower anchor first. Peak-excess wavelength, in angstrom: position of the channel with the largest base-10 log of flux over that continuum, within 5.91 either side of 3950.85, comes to 3950.84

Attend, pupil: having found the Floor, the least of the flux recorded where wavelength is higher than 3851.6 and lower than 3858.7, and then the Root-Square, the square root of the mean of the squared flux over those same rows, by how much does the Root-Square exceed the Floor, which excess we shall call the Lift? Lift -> 0.40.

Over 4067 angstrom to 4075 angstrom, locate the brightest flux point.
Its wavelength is 4069.96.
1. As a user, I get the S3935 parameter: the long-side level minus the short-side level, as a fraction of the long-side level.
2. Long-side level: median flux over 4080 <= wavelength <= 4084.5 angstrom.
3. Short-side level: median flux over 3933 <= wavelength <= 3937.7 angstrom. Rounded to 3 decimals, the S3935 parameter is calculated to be 0.073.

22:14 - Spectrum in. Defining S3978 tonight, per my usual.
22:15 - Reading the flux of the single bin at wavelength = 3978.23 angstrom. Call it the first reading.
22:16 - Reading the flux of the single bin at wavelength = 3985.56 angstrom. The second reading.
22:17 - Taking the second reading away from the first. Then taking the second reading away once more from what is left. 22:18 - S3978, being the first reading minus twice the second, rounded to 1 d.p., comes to -18.7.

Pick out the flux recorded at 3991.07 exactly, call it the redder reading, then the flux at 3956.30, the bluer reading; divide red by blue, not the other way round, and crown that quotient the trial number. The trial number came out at 1.05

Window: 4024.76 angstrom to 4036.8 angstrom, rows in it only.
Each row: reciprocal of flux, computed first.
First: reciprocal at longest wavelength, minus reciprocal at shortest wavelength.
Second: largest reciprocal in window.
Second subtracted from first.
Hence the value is -0.0580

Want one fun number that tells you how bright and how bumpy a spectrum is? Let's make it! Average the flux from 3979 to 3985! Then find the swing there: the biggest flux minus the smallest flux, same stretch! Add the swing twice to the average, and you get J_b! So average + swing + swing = 18.2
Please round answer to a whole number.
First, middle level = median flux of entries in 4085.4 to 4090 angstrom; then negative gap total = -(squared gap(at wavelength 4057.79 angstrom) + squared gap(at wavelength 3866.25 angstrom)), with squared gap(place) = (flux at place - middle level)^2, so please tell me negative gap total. -12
